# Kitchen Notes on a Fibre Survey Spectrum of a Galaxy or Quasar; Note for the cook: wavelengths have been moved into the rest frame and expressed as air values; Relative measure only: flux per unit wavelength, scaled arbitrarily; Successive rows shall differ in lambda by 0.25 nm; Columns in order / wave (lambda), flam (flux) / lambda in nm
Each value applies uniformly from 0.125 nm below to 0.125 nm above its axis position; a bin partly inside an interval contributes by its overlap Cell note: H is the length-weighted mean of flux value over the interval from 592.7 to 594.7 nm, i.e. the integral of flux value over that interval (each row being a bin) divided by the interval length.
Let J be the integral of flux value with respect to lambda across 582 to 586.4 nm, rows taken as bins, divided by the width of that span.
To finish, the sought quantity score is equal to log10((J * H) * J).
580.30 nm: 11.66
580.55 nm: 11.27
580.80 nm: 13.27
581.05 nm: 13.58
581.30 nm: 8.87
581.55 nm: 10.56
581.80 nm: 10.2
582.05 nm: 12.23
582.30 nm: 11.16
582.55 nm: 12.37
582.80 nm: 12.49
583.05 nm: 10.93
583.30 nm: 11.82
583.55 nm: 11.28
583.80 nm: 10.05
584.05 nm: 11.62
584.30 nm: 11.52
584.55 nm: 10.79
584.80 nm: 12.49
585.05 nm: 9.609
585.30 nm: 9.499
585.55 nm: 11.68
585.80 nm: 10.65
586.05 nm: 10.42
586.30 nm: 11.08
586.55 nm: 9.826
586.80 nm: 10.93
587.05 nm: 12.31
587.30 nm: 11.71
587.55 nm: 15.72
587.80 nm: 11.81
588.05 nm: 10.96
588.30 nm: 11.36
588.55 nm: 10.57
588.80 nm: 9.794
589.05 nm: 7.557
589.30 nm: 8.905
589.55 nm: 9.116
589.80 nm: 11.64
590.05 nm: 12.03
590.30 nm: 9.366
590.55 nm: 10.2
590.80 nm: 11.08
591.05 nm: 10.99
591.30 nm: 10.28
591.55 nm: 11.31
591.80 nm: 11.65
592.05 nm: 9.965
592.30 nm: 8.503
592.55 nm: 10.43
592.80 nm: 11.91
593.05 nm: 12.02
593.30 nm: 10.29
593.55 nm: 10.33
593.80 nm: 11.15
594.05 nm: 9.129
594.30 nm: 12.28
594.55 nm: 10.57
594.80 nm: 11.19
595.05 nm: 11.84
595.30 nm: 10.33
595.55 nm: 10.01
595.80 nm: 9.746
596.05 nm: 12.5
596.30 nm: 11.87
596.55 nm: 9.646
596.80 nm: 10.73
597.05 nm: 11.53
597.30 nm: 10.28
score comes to 3.14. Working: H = 11.0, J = 11.2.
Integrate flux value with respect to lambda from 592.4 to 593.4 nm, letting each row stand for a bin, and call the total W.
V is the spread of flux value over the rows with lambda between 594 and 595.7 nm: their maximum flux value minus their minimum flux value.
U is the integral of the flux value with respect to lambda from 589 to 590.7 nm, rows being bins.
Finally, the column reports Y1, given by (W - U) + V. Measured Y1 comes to -3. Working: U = 16.9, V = 3.2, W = 11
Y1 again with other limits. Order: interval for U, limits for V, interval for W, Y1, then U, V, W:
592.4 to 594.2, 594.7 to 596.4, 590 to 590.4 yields -12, 19.3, 2.8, 4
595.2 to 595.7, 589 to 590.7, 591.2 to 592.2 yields 10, 5.1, 4.5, 11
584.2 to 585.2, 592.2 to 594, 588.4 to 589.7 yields 5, 11.1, 3.5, 12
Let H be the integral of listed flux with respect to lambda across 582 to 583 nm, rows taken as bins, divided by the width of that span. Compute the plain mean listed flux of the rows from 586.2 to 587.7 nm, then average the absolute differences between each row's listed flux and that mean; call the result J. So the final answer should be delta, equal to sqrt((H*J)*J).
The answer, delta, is 4.8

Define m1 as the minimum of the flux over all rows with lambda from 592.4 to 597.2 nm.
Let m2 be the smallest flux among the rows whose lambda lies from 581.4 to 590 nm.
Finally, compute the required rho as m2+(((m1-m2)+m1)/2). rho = 12.9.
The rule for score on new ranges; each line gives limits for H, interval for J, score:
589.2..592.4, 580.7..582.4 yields 3.13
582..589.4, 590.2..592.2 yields 3.10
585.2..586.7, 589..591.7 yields 3.05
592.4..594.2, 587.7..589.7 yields 3.03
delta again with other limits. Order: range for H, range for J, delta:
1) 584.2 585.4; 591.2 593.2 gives 3.2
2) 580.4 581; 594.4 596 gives 2.1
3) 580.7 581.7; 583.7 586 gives 2.9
